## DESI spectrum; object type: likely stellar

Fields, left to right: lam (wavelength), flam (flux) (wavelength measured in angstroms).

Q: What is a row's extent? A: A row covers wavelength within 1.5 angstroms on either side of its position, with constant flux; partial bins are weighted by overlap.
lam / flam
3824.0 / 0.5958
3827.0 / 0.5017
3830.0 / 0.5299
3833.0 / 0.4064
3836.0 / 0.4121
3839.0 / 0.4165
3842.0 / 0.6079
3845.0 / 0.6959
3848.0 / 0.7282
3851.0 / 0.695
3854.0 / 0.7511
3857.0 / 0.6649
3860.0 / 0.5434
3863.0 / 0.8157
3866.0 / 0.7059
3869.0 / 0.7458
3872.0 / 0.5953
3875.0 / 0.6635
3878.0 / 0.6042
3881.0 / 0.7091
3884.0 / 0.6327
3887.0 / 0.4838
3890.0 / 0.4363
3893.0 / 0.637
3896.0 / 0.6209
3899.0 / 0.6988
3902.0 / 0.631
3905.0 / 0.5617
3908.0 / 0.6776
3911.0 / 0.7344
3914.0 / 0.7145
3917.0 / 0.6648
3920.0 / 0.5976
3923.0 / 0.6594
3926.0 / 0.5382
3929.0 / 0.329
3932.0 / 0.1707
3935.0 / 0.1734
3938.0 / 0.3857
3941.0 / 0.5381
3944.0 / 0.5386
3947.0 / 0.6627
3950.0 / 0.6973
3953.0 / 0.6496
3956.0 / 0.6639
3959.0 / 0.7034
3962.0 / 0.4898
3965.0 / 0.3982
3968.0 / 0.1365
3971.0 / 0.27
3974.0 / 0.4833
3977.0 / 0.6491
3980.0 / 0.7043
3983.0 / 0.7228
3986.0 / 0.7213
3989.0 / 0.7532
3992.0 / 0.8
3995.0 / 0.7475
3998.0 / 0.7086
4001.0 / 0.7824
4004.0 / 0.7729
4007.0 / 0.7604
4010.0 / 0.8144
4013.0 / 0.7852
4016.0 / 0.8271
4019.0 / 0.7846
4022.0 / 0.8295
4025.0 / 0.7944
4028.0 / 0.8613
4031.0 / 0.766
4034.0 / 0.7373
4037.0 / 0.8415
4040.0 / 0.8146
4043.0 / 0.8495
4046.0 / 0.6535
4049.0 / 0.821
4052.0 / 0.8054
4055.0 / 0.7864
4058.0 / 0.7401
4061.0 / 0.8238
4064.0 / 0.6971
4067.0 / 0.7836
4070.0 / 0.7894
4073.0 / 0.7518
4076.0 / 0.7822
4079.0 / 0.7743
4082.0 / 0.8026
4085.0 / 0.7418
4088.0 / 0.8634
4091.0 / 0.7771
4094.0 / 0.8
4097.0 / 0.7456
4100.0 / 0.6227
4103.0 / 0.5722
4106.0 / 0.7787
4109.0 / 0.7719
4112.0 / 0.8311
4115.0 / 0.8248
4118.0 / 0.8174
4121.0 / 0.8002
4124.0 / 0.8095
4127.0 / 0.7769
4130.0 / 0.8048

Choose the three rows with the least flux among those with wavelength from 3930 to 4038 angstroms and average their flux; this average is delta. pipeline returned 0.2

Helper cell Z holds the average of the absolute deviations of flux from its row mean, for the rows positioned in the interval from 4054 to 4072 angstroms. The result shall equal 0.03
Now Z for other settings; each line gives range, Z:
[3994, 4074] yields 0.04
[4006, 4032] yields 0.03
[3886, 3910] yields 0.07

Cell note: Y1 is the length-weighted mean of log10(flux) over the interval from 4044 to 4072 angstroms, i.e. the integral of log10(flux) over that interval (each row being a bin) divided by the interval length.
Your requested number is -0.116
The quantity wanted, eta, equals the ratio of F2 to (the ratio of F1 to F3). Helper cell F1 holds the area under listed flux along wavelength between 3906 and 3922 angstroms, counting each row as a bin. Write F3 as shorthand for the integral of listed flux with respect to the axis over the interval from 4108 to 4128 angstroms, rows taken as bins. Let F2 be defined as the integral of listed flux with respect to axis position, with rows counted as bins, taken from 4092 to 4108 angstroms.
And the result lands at 17.0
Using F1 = 10.8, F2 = 11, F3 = 16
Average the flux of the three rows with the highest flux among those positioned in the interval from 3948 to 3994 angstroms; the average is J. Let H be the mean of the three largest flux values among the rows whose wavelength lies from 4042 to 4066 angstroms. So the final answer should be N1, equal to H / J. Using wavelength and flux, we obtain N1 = 1.10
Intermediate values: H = 0.83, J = 0.76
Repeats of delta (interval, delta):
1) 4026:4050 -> 0.7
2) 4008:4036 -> 0.8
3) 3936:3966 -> 0.4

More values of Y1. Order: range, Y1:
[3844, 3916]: -0.187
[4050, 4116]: -0.117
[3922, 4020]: -0.261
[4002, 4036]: -0.100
